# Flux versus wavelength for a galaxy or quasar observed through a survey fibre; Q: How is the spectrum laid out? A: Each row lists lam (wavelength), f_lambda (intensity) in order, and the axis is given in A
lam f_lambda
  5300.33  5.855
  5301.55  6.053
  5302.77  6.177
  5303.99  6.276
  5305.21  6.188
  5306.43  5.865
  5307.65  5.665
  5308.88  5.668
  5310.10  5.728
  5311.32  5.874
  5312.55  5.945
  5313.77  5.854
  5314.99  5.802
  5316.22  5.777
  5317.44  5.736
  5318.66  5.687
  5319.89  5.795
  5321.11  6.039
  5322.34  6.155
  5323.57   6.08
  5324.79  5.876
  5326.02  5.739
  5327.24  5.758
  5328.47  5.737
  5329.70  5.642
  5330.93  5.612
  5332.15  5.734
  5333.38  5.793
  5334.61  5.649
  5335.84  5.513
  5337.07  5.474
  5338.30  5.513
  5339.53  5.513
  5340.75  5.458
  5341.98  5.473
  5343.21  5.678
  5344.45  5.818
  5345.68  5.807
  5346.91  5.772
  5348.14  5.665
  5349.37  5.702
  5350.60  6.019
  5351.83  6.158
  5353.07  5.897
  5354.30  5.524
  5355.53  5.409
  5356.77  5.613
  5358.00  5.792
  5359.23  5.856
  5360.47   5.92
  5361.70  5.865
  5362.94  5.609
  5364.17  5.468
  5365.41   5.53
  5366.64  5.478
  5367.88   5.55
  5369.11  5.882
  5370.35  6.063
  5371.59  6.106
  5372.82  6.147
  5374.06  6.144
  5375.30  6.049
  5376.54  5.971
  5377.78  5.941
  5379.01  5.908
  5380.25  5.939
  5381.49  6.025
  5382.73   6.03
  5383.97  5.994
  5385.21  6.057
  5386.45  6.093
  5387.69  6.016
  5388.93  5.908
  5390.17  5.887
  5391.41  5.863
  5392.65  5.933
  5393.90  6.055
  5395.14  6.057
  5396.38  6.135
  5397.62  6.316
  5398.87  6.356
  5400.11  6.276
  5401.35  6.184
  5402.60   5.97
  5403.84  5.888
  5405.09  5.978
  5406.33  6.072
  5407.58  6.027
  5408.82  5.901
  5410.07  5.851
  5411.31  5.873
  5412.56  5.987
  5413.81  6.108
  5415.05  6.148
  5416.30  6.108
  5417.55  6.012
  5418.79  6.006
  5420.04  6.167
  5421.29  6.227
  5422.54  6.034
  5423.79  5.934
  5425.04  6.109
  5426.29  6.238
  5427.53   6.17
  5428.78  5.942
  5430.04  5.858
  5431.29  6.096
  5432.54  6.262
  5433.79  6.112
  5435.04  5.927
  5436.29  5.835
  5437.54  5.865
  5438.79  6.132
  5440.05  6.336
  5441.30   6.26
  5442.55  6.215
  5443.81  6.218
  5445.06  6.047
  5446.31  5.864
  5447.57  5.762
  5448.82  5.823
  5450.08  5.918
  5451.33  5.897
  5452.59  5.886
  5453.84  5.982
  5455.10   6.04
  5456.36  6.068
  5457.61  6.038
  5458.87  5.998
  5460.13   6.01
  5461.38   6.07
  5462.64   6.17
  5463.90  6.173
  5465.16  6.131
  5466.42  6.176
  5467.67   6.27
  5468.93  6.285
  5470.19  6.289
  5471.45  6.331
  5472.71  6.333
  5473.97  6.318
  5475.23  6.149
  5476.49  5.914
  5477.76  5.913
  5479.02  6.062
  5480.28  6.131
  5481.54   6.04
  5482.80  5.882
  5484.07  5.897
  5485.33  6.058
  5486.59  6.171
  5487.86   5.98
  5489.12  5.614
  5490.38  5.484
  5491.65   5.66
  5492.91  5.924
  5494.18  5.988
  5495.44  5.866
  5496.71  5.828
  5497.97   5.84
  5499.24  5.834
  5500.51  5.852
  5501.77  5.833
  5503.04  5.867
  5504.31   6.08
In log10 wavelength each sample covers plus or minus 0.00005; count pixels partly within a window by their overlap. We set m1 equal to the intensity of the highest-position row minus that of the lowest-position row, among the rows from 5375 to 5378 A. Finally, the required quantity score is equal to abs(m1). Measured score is 0.11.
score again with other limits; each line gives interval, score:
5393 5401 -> 0.22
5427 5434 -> 0.06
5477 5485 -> 0.02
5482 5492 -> 0.22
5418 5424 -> 0.07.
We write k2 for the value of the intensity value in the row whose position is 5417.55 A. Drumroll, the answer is 6.012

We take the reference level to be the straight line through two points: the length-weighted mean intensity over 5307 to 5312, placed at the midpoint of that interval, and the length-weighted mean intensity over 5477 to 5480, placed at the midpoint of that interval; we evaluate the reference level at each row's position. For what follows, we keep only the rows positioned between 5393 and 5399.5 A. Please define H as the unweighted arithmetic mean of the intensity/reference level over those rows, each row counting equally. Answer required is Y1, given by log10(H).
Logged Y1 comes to 0.0231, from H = 1.05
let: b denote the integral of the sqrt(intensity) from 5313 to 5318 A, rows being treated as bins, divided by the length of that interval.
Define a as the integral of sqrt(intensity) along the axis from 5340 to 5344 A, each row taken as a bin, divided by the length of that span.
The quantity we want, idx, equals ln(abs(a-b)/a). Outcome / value -3.75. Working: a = 2.36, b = 2.41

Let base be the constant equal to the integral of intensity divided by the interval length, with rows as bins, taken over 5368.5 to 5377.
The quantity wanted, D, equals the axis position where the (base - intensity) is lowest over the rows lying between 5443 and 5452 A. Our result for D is 5443.81 A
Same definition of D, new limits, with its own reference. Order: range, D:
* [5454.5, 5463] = 5462.64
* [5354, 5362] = 5360.47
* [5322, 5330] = 5322.34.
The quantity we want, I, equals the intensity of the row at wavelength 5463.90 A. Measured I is 6.173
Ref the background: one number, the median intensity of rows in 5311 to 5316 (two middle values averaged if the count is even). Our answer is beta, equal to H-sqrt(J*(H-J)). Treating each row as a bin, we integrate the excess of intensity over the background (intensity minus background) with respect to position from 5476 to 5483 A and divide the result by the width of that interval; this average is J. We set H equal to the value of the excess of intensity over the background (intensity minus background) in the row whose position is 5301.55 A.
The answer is 0.10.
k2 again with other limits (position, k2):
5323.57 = 6.08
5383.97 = 5.994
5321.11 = 6.039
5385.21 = 6.057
